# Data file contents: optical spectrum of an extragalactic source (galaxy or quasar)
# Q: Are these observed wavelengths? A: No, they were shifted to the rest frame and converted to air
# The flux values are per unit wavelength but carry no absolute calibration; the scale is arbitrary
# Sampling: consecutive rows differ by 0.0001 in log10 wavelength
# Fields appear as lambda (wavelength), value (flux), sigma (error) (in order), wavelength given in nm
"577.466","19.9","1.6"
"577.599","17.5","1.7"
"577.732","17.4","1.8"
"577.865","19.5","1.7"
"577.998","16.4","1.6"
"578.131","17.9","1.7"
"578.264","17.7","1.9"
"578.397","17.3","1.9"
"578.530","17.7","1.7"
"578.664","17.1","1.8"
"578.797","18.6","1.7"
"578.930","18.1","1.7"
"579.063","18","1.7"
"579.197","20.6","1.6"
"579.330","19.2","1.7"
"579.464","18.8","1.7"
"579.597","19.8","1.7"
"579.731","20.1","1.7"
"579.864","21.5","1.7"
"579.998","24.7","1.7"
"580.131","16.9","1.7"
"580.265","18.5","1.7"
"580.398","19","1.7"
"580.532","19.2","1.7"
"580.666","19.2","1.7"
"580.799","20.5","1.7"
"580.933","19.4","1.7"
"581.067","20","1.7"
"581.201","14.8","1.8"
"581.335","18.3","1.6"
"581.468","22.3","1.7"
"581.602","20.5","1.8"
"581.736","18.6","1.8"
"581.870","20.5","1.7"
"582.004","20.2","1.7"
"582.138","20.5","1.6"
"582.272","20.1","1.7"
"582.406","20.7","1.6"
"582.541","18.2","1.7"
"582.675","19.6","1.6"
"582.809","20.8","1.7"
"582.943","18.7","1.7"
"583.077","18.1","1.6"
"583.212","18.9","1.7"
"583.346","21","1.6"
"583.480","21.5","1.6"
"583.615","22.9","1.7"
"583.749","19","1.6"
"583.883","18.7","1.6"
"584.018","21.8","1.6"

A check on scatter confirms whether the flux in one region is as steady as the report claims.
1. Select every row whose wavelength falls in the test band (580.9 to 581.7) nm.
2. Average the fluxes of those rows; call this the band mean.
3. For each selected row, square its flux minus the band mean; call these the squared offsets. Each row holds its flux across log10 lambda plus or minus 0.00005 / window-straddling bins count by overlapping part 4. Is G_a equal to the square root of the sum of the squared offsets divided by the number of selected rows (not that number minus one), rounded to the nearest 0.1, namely 2.3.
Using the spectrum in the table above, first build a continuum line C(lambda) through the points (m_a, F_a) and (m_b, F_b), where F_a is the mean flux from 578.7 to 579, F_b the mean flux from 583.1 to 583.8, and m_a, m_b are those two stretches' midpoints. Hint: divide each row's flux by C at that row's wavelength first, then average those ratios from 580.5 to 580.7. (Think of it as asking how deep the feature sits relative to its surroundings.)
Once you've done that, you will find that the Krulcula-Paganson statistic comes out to 1.00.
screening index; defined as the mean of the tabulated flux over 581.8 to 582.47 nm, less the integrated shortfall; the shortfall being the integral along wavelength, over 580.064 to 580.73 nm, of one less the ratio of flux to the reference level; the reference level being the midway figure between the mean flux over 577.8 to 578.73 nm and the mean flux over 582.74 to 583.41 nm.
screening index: 20.4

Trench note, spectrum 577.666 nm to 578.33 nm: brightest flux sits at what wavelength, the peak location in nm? 577.865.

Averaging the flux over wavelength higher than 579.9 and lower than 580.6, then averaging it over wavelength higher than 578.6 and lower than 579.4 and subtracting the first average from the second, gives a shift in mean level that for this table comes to -1.1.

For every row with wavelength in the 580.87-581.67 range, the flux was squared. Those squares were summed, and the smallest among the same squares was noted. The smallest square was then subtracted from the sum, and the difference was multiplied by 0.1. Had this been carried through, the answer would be 203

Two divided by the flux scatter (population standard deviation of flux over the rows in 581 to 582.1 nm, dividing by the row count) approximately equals 1.0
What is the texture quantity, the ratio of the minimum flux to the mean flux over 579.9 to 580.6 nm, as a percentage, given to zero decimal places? 86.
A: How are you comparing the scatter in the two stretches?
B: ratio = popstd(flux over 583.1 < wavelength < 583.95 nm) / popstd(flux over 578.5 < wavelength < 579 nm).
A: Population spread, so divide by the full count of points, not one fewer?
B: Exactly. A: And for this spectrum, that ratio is 2.9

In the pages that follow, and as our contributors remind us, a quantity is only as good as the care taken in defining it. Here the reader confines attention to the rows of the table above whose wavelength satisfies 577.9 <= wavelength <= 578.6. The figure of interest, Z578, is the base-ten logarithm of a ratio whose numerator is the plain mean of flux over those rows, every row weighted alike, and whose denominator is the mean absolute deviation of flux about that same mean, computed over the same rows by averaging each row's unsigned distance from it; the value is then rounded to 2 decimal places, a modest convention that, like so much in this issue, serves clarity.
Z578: 1.60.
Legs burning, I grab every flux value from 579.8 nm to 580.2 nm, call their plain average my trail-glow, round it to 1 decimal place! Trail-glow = 21.0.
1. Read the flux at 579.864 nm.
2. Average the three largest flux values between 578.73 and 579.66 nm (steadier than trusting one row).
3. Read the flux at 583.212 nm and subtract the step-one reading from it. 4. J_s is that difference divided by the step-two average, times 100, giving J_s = -13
